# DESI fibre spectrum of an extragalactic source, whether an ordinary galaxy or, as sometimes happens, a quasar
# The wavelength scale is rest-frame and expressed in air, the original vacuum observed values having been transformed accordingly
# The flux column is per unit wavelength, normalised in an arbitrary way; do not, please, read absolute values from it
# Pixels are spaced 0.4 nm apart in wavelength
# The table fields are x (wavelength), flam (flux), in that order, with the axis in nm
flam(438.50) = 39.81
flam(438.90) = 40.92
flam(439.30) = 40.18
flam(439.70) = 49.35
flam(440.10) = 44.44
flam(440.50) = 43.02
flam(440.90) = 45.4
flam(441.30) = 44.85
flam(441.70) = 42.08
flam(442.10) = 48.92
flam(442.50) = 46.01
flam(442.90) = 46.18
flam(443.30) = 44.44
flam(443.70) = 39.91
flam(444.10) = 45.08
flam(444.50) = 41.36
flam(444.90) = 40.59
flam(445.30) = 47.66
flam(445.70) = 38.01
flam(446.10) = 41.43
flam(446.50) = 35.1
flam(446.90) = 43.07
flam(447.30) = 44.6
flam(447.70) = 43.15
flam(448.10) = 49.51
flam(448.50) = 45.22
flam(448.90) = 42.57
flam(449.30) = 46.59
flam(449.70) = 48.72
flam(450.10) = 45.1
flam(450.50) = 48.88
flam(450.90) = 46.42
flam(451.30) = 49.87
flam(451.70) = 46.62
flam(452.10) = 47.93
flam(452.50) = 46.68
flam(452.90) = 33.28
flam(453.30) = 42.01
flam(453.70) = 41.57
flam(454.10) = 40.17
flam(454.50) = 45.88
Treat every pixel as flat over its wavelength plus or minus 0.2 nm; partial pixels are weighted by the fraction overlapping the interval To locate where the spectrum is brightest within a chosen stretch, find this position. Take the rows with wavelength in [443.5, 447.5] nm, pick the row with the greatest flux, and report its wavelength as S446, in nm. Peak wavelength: 445.30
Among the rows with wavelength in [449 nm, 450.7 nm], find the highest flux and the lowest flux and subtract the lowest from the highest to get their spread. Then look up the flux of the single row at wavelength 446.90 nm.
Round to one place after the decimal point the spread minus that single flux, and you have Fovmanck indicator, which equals -39.3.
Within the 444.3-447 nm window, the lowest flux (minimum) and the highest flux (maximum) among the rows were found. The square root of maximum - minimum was 3.54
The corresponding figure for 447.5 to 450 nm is 2.63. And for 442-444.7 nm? 3.00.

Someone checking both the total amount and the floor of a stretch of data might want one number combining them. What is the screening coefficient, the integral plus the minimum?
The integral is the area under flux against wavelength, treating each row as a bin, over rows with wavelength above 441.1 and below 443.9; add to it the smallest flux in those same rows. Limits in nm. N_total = 165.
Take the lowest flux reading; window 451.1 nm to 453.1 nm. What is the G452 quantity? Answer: 33.28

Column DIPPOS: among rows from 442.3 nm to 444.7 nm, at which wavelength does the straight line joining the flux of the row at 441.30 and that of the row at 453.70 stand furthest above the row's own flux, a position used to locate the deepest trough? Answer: 443.70 nm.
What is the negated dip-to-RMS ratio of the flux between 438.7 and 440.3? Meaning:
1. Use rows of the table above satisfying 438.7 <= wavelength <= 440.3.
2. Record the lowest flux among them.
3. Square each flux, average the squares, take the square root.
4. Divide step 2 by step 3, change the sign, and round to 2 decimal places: -0.92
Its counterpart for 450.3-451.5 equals -0.96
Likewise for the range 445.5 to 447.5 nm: -0.86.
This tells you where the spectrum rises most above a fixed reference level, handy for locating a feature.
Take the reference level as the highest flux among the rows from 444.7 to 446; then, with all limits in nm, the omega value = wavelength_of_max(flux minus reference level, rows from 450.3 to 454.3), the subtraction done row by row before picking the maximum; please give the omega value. 451.30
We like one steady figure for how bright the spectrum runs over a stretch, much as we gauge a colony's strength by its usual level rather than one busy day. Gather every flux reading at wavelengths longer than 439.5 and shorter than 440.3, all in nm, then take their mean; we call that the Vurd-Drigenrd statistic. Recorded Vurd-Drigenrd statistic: 46.9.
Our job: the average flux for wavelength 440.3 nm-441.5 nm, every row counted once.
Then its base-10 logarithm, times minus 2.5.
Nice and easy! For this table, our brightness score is -4.12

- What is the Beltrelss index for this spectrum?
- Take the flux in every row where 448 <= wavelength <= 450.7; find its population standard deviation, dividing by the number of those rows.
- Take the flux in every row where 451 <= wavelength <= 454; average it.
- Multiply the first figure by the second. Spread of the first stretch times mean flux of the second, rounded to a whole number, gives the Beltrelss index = 103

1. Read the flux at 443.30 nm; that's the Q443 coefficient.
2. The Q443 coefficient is 44.44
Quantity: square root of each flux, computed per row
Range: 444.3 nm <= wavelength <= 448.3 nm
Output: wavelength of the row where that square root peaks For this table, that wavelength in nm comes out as 448.10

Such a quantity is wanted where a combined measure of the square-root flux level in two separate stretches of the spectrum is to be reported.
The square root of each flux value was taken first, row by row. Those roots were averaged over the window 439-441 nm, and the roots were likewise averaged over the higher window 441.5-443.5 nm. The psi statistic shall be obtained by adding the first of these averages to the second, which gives 13.4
